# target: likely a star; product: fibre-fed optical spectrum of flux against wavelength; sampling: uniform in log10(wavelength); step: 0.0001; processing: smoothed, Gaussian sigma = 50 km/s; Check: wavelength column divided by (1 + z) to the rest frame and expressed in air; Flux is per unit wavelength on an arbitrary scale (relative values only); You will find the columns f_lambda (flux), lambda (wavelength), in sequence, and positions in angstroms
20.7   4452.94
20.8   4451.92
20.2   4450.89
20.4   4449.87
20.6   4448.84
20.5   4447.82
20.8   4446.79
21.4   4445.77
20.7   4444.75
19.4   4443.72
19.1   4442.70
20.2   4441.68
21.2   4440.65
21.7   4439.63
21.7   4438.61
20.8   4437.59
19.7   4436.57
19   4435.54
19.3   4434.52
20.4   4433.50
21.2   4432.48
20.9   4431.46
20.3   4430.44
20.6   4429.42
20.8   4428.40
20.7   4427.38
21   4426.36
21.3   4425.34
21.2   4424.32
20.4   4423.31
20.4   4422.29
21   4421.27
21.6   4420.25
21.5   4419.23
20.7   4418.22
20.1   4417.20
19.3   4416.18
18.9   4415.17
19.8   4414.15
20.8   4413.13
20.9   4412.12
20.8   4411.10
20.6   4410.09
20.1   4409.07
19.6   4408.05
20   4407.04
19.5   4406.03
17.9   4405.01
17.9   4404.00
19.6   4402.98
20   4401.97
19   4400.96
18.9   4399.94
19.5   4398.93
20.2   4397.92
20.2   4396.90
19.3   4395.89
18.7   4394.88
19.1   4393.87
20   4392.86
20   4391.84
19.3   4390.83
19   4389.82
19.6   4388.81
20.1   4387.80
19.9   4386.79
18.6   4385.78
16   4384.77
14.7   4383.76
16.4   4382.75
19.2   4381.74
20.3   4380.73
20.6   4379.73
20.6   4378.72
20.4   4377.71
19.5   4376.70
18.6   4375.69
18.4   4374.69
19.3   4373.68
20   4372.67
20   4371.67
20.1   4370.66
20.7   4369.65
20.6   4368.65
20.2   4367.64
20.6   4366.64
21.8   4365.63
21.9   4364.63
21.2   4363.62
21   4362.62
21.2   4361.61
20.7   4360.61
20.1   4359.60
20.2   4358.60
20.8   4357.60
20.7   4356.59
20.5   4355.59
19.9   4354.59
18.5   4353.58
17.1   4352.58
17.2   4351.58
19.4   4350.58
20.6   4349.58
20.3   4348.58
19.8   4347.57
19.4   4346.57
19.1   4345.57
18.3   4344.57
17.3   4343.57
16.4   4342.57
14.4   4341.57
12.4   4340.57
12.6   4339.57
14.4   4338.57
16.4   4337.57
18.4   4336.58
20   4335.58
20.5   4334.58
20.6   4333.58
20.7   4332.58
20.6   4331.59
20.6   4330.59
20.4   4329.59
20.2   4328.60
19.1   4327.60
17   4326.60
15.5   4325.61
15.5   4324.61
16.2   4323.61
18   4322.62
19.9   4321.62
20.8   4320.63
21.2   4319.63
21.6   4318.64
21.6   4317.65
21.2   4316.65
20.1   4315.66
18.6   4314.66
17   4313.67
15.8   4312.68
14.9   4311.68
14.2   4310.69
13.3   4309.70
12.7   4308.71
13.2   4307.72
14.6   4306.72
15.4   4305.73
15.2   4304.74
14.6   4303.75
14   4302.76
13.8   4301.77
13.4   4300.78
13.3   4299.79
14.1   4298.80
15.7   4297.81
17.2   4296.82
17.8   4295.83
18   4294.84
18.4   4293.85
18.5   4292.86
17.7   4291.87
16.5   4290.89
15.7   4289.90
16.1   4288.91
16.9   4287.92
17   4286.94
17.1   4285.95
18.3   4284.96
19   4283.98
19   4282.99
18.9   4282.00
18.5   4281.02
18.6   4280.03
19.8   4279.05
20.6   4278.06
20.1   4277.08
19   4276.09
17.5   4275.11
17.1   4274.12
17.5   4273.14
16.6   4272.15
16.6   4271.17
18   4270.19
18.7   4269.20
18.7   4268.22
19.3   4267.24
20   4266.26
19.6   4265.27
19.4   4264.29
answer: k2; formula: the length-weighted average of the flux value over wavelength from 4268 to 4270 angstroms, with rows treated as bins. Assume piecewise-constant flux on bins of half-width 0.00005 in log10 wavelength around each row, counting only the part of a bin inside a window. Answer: 18.6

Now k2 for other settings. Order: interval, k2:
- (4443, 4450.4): 20.5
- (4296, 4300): 15.4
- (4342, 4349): 18.6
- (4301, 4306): 14.5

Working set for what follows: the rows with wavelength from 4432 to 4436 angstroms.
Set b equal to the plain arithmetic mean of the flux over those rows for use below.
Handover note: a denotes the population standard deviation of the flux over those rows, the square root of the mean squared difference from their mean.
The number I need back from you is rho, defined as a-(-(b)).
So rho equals 20.9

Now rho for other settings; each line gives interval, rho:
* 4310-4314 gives 16.5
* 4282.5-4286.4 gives 19.1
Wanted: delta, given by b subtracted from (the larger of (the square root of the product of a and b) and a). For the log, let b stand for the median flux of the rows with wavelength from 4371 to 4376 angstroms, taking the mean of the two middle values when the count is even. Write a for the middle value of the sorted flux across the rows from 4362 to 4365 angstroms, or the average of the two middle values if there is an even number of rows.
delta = 1.9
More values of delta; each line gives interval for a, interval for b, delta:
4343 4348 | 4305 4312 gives 4.9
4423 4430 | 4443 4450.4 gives 0.2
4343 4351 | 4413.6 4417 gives 0.1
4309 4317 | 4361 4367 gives -2.6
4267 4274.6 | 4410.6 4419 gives -1.4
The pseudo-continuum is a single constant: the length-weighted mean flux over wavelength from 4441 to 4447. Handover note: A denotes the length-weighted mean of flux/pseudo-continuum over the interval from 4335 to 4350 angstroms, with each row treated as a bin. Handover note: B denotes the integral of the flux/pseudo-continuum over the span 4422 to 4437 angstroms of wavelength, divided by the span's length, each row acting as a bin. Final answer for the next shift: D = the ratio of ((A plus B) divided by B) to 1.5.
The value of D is 1.23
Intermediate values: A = 0.85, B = 1.01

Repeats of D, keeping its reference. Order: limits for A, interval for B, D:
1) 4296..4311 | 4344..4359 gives 1.16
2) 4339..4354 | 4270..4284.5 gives 1.30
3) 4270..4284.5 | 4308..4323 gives 1.35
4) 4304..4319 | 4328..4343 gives 1.28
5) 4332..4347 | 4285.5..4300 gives 1.36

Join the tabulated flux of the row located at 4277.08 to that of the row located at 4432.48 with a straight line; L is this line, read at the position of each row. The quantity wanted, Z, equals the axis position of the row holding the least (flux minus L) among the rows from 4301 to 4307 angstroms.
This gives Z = 4301.77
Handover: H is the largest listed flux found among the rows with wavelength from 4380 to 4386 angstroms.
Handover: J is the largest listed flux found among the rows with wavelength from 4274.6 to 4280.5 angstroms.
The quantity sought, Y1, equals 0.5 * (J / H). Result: 0.507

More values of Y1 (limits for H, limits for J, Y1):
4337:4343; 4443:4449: 0.652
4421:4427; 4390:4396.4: 0.469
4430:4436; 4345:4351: 0.486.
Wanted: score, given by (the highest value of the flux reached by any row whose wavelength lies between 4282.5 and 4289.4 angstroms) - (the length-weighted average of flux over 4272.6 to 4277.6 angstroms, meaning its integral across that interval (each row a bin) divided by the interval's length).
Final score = 1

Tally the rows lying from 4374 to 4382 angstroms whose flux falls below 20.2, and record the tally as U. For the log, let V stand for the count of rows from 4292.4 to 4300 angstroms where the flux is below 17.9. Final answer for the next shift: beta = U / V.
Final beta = 0.8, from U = 4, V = 5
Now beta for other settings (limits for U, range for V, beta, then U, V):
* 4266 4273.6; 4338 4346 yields 1.3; 8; 6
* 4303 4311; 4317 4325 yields 4.0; 8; 2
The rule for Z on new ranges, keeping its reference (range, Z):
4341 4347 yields 4341.57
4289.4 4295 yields 4289.90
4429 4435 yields 4434.52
